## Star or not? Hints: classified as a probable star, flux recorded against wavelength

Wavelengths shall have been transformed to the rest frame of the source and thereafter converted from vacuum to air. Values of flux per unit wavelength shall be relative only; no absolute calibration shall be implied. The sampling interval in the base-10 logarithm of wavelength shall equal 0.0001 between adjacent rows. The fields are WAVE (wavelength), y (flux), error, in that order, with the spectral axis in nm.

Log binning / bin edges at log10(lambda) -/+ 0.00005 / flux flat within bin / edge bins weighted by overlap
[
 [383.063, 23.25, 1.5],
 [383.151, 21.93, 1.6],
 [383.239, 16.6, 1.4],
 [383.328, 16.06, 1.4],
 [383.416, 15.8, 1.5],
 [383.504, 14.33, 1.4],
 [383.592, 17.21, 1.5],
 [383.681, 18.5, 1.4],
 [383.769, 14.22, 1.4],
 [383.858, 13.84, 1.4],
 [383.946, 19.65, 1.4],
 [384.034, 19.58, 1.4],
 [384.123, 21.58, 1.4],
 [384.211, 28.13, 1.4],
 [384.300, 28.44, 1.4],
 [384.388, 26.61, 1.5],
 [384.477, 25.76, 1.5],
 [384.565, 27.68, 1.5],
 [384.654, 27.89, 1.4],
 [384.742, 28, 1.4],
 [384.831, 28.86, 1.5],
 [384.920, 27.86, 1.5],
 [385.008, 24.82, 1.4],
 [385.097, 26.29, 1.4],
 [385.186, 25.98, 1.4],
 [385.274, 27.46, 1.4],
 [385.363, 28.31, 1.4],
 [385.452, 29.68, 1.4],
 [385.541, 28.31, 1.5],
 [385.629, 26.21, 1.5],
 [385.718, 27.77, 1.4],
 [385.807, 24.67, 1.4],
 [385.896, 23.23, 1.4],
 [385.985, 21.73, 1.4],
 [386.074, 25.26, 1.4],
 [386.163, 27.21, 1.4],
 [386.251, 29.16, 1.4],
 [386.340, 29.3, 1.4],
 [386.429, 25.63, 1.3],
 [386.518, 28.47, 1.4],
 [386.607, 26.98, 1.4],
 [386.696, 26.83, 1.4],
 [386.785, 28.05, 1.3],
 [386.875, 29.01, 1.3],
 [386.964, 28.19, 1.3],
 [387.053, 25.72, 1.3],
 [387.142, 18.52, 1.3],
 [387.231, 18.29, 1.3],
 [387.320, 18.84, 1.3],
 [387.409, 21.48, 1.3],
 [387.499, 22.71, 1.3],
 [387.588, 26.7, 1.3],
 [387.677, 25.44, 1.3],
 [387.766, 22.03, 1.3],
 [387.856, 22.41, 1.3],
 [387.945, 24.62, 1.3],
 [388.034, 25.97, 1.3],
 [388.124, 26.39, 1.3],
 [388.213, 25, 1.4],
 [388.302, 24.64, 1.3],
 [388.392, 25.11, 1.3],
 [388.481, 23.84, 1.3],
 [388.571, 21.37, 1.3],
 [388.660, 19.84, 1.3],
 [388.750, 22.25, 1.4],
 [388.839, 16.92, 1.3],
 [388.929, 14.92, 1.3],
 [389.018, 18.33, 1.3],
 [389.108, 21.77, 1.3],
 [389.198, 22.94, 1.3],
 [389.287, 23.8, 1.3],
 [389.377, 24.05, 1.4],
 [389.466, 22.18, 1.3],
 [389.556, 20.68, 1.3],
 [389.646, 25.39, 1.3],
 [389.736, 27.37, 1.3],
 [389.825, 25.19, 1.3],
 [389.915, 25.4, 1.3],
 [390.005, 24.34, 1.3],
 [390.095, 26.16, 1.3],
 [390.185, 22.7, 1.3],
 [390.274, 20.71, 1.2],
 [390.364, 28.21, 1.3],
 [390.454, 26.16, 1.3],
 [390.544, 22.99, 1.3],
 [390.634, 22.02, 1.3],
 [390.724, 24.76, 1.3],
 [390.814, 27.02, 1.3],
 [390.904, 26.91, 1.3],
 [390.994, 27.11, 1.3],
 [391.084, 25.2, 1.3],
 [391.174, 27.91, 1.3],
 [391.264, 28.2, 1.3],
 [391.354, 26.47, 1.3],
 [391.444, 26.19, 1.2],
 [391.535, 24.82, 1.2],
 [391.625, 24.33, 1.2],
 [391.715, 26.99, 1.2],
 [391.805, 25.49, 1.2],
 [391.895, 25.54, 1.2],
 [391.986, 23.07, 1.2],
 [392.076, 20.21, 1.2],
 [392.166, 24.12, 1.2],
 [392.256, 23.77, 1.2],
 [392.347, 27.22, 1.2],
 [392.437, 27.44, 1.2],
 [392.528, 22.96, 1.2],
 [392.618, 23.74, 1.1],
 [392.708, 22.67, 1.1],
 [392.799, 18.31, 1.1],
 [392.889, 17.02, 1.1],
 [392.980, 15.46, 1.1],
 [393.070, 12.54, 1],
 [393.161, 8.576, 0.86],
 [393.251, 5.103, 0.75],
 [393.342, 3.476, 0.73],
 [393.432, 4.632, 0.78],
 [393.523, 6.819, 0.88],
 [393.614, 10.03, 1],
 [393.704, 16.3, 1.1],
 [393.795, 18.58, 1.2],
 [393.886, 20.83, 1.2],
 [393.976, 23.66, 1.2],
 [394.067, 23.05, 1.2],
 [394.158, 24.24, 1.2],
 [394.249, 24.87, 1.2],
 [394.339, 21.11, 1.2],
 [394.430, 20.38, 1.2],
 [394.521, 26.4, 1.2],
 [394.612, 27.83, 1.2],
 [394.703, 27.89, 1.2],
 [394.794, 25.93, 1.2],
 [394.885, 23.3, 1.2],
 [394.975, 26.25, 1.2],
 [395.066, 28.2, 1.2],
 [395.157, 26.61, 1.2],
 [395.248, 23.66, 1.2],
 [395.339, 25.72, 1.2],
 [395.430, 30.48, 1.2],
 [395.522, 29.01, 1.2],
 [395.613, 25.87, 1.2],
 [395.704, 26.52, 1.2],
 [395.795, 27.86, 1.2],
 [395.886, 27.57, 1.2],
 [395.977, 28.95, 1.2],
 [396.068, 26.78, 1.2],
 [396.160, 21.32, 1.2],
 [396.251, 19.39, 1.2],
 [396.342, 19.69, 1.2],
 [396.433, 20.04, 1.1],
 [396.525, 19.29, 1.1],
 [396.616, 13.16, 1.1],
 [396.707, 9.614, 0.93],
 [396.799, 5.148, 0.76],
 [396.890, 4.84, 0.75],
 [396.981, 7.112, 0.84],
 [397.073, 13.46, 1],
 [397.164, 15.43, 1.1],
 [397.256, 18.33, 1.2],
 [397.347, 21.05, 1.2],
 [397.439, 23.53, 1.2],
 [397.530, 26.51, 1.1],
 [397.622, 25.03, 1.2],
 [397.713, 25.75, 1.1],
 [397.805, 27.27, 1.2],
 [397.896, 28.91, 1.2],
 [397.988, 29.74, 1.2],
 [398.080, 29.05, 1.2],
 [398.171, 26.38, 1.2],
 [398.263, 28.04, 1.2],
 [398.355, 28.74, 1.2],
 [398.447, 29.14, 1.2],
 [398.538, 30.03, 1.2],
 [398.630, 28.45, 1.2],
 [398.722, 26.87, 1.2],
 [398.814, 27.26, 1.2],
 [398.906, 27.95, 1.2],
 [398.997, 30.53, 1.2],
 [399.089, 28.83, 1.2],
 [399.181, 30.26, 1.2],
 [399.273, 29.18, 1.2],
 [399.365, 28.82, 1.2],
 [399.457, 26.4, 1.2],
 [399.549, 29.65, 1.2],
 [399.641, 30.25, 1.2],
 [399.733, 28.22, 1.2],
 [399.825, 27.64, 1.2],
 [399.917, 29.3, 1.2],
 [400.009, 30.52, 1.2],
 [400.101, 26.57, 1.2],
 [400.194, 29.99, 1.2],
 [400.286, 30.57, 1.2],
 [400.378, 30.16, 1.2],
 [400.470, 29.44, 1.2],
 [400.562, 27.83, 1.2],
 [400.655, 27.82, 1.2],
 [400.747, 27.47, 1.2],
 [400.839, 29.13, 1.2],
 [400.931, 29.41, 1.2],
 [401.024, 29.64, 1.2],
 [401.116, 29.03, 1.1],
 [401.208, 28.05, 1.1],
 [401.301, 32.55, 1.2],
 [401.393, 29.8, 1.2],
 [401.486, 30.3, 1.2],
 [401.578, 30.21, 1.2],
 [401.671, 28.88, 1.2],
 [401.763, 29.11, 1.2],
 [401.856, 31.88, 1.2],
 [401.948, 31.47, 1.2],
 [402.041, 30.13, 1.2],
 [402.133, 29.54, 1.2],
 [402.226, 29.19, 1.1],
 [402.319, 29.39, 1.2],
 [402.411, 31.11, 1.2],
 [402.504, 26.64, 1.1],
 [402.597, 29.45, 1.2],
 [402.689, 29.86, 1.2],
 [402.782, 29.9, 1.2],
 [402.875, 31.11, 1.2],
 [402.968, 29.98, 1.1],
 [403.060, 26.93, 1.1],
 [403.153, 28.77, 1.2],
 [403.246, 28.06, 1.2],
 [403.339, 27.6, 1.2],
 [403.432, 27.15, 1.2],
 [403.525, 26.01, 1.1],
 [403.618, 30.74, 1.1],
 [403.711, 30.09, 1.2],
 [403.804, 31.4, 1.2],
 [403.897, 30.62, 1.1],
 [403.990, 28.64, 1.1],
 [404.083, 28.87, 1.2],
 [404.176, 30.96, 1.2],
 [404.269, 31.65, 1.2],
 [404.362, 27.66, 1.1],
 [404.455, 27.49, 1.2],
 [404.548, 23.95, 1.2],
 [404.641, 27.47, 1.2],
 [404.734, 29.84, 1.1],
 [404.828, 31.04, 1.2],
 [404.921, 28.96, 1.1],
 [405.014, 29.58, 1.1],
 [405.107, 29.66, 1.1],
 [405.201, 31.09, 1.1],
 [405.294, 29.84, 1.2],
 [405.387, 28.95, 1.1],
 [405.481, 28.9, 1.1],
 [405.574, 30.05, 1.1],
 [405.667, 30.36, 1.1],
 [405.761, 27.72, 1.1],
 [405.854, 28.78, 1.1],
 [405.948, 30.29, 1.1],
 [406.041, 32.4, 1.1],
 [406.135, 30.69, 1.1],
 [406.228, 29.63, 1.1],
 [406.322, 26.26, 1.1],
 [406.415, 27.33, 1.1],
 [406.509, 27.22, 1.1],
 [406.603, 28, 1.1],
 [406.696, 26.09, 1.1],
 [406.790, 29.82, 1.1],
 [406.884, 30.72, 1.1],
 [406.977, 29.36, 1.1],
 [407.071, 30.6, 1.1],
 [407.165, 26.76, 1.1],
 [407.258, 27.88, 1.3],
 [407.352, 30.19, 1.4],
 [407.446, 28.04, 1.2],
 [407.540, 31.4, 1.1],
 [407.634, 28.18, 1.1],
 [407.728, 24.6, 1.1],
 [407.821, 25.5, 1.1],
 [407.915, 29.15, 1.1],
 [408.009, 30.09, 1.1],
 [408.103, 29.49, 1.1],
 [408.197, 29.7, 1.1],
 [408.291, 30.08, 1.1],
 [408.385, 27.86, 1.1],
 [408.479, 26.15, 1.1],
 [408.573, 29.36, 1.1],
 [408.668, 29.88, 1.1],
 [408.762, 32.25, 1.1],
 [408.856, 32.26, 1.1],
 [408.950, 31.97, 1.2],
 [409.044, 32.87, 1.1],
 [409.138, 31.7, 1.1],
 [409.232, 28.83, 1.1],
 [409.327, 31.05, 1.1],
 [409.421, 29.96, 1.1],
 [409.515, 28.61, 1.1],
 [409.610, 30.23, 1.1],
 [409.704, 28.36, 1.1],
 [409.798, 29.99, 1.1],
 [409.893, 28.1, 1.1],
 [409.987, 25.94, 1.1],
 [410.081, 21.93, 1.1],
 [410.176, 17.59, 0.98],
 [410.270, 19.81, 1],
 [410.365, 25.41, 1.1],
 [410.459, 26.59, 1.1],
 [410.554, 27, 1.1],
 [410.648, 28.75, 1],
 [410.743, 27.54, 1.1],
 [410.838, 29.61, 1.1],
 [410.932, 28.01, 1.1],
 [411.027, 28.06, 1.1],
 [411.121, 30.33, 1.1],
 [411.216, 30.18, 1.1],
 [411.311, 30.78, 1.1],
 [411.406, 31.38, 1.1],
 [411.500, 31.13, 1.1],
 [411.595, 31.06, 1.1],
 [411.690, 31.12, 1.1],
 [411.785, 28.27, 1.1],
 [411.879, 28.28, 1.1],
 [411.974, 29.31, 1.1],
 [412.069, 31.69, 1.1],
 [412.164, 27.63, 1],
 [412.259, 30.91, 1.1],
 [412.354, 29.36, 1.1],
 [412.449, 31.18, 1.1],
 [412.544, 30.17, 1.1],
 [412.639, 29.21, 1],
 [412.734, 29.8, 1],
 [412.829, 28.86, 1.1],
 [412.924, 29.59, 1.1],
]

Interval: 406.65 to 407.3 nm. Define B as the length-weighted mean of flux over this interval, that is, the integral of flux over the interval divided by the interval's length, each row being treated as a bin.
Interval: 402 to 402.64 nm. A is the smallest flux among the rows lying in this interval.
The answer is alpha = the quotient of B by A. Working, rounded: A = 26.64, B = 28.8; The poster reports 1.08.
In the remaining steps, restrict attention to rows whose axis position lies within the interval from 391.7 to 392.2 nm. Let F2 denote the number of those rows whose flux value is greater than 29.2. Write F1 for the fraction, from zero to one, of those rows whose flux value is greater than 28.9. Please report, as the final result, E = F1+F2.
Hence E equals 0.0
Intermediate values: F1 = 0.0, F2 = 0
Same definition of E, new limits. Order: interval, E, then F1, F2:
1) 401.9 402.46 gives 6.0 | 1.0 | 5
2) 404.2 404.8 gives 2.3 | 0.3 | 2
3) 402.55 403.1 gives 5.8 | 0.8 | 5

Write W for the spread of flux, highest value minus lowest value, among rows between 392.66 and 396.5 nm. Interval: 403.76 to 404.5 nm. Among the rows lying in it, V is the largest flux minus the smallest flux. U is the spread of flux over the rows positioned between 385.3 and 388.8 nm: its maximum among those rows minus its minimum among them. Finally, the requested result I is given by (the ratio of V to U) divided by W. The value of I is 0.01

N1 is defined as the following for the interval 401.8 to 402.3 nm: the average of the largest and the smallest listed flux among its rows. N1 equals 30.5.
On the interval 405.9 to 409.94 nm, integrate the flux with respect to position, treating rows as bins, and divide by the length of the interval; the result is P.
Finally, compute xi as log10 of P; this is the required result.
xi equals 1.47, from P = 29.3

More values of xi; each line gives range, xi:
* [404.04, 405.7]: 1.47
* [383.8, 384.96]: 1.39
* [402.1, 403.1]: 1.47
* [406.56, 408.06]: 1.46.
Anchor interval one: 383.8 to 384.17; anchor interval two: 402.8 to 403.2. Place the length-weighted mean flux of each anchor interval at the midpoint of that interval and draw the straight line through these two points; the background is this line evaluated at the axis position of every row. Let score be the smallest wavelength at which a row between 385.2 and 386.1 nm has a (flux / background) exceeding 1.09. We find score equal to 385.274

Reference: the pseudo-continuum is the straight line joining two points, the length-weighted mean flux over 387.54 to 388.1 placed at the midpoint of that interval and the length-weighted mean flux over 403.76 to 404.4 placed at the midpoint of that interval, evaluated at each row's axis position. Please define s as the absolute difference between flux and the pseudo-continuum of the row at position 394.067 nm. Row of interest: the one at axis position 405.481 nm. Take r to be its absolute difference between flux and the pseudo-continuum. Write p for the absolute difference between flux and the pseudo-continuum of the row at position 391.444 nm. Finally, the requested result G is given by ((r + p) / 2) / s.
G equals 0.27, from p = 0.4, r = 1.6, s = 4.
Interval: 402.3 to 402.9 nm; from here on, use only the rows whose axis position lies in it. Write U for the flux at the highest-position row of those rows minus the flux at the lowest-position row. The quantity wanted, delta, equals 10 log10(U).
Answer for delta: 2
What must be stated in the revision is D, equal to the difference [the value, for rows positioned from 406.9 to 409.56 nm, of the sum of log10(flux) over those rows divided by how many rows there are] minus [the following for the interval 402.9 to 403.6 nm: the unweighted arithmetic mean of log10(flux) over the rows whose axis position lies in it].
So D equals 0.02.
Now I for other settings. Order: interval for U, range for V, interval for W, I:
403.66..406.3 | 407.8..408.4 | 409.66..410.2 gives 0.04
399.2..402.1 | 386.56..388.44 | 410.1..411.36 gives 0.13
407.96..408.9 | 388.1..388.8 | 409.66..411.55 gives 0.08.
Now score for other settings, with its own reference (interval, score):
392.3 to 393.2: 392.347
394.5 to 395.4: 394.612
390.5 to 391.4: 390.724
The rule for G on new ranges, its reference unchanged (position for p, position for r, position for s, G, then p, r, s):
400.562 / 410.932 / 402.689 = 8.40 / 1.0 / 4.3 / 0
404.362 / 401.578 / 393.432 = 0.08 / 2.4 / 1.0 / 22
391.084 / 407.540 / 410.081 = 0.04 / 0.5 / 0.2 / 10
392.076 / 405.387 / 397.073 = 0.26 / 5.8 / 1.5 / 14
